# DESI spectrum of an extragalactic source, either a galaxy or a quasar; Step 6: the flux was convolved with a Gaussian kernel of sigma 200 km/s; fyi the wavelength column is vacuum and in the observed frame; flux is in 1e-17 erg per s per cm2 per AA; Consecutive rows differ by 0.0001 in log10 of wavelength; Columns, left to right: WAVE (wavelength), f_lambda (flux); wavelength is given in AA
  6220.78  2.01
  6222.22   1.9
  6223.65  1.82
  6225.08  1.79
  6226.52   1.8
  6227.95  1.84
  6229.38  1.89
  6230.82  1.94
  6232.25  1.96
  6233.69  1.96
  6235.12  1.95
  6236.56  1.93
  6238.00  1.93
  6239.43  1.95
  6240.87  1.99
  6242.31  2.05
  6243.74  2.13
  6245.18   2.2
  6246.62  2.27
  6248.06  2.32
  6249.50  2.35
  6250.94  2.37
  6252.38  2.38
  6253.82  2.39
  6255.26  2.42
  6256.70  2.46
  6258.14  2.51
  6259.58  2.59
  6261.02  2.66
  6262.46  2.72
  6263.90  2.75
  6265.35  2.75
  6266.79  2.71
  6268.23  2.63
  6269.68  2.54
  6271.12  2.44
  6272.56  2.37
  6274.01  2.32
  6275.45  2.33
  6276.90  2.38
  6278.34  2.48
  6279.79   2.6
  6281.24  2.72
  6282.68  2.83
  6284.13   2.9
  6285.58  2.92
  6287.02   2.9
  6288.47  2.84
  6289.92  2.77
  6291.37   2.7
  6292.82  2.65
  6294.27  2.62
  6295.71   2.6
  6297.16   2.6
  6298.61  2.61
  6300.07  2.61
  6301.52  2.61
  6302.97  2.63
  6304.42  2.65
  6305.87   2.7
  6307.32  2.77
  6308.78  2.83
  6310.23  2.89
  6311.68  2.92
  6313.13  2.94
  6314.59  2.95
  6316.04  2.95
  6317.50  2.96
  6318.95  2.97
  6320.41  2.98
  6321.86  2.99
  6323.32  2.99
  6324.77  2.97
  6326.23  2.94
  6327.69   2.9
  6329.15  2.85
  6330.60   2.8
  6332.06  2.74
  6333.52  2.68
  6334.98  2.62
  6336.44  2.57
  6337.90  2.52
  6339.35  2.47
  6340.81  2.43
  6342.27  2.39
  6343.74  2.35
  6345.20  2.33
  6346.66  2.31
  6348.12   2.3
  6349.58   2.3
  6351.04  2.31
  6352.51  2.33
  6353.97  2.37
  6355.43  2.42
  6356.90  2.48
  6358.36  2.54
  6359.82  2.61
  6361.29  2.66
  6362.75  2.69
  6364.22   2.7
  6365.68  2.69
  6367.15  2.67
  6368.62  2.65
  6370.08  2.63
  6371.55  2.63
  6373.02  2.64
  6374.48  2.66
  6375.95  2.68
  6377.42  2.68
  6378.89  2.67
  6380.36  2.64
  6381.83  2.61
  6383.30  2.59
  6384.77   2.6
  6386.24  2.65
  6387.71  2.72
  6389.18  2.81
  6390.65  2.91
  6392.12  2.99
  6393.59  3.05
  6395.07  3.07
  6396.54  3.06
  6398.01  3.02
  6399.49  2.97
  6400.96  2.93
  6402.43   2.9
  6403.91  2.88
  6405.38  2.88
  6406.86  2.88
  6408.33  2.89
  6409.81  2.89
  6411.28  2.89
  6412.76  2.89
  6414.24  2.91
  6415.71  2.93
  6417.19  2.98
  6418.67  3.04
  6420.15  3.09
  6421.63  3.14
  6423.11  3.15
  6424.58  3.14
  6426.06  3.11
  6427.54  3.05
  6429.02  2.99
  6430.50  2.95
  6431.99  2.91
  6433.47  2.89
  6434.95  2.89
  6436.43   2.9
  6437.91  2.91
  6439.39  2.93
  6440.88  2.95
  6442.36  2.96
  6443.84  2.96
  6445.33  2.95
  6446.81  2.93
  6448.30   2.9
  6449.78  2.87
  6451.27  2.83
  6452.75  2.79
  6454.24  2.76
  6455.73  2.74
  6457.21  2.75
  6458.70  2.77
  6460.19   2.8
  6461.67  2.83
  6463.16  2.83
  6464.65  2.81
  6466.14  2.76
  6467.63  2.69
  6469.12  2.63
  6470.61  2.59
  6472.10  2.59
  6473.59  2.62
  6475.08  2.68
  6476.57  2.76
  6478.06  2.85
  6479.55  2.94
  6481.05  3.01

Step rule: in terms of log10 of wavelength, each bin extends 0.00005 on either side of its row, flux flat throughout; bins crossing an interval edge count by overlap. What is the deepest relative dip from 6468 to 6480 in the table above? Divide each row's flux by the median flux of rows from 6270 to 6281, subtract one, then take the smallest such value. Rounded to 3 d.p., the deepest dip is 0.088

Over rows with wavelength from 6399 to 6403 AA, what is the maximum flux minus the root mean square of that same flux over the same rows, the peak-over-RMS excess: 0.037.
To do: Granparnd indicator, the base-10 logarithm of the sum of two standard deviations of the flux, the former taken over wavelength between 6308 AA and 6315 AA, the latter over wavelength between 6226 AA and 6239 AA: -1.0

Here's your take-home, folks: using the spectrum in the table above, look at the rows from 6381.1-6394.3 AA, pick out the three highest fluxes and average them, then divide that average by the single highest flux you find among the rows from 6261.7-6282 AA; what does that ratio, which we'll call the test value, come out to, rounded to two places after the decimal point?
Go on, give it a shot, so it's 1.08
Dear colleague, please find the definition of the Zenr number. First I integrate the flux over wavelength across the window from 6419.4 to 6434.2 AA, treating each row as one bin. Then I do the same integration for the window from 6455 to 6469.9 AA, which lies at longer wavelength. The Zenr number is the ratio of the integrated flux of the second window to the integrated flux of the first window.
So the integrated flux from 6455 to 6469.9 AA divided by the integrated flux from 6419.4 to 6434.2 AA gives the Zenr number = 0.91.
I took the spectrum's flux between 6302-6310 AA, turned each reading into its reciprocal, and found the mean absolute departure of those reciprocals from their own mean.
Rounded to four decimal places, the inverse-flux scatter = 0.0090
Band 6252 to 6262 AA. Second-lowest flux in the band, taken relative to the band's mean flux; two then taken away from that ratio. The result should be -1.04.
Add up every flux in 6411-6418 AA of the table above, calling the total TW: 14.6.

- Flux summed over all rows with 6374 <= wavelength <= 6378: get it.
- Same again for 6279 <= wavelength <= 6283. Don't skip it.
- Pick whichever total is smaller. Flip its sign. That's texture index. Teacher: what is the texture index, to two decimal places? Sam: -8.02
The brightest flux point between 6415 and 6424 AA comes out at 3.15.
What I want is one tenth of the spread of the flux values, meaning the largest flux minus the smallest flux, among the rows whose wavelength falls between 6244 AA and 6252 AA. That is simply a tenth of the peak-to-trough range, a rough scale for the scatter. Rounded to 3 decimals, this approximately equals 0.017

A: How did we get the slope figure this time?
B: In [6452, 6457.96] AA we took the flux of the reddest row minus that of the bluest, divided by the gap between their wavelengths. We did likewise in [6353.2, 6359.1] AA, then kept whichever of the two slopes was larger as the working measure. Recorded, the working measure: 0.039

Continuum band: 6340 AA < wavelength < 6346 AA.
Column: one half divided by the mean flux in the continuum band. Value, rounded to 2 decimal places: 0.21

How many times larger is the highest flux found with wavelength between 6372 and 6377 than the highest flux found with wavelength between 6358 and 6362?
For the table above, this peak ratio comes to 1.01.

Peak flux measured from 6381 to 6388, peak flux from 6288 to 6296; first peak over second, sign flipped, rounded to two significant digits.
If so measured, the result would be -0.96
